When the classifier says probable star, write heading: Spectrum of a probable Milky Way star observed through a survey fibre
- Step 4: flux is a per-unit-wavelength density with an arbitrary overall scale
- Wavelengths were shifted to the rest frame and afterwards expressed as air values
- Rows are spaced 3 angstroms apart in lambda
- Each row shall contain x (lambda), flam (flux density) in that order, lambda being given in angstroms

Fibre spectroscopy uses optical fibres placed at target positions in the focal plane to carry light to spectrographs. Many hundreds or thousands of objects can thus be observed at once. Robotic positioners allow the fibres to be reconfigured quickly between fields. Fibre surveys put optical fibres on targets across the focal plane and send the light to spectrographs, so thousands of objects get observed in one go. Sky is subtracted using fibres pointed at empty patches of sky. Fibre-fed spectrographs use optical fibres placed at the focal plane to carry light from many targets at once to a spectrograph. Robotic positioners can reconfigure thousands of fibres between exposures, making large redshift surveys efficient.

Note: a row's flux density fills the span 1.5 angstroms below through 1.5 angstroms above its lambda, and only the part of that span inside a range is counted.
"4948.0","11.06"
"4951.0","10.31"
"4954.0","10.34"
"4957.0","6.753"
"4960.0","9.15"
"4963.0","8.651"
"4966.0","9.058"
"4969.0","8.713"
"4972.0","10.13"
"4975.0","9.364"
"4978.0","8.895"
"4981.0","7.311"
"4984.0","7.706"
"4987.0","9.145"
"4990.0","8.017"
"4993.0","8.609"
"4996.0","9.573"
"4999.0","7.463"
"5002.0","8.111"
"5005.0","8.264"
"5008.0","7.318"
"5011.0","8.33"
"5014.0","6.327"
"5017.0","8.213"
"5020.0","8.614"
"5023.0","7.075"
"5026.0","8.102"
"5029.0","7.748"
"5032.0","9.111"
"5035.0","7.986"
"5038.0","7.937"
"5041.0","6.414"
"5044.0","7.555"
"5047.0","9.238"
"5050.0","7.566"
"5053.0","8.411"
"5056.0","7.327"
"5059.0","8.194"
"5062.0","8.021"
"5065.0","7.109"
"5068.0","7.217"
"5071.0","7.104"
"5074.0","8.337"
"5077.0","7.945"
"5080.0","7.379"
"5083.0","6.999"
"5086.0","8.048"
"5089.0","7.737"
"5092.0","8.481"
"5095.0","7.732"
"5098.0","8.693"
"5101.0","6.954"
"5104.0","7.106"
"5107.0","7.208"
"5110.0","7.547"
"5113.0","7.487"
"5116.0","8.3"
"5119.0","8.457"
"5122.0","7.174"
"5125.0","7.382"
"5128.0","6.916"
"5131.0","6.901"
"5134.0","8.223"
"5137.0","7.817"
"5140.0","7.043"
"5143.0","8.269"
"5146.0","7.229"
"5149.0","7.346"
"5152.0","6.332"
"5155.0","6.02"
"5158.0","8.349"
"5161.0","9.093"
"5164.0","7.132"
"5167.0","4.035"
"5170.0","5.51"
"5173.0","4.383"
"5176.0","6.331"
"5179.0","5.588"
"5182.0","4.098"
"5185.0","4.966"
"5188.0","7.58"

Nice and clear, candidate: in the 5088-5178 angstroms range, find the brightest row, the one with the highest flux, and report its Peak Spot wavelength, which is 5161.0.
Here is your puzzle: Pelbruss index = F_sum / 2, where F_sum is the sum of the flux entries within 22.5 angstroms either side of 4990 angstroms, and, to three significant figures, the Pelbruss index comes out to 63.5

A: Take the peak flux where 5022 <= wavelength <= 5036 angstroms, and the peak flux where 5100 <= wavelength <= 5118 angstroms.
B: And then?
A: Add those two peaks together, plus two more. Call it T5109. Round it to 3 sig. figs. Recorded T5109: 19.4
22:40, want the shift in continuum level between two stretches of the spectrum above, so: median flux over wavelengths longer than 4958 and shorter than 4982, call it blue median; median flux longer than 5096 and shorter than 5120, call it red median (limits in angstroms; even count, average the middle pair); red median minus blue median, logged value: -1.5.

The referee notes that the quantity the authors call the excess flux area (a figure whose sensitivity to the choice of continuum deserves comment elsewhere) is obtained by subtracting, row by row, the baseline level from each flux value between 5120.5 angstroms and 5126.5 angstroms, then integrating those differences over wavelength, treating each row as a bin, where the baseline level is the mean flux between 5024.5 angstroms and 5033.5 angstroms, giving -6.3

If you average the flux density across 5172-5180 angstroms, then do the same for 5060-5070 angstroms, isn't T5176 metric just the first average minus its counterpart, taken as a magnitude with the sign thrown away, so 2.0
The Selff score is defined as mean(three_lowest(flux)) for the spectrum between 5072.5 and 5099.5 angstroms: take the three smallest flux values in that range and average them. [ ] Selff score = 7.4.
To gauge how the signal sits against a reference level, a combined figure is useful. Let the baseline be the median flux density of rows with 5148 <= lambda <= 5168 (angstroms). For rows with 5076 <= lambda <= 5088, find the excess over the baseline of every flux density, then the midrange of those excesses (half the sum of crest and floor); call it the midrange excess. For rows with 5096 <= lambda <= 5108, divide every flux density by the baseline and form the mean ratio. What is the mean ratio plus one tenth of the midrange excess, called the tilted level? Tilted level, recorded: 1.09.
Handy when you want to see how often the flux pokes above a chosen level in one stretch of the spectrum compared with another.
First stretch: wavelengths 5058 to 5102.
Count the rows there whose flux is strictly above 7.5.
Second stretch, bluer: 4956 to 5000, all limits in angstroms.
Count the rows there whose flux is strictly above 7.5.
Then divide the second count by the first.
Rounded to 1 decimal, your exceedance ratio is 1.3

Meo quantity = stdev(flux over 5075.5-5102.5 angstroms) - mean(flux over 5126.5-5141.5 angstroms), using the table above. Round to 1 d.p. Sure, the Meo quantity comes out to -6.8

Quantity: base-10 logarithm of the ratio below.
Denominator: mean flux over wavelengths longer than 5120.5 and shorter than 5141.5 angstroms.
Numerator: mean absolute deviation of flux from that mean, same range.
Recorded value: -1.27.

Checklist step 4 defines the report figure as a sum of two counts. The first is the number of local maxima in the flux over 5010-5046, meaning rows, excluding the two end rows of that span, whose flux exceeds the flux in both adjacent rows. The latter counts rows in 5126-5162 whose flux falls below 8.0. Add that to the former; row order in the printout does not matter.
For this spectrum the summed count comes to 11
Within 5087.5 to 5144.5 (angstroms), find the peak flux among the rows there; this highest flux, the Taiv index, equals 8.693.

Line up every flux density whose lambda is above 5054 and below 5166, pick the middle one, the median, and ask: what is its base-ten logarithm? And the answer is 0.87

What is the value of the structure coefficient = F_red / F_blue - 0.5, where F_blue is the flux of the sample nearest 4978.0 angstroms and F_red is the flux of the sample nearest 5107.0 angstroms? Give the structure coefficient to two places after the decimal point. 0.31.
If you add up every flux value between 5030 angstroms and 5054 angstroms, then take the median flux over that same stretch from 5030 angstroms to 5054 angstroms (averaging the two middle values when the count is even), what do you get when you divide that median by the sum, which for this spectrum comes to 0.124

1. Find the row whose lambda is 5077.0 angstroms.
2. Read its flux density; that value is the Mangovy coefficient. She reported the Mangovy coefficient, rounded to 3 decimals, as 7.945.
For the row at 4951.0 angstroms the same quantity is 10.310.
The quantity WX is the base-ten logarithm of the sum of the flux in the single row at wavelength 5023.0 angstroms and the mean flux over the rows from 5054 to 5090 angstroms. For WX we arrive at 1.17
